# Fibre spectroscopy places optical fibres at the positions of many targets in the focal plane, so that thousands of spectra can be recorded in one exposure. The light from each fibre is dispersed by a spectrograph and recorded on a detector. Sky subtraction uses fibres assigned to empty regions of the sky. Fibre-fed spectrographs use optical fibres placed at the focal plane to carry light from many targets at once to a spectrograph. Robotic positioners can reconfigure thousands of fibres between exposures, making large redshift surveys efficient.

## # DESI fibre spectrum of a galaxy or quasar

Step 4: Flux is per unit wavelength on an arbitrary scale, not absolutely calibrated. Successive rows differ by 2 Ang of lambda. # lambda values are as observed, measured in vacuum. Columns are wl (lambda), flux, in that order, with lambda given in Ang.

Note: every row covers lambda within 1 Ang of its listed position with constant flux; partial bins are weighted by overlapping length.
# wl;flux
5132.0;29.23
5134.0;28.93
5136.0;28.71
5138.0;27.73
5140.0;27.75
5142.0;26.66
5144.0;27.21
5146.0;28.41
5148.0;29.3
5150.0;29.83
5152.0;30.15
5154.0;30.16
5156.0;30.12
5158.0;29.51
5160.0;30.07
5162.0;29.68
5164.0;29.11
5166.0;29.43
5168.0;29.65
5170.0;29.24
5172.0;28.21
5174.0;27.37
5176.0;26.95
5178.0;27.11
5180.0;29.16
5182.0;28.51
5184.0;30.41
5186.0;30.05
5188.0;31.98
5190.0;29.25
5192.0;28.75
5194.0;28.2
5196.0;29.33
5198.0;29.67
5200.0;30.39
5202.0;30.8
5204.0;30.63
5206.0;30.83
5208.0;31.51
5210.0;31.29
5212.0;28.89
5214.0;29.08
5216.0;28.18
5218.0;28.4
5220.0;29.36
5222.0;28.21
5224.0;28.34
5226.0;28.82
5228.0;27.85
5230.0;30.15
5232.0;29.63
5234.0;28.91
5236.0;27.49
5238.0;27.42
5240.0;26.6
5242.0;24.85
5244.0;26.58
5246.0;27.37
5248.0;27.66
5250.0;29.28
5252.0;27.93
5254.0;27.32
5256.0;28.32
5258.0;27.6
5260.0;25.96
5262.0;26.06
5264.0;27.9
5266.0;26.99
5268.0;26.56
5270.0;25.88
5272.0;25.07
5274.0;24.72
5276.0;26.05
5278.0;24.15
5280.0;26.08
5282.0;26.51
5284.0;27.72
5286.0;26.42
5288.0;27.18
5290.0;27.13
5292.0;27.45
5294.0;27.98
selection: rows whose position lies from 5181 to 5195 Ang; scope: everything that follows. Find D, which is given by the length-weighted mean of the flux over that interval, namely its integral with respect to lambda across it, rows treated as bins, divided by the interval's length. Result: 29.6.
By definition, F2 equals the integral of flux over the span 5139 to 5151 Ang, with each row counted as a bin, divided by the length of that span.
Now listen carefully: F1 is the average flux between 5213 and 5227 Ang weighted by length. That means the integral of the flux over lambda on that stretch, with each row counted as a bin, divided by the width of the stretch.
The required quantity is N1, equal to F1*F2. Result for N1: 807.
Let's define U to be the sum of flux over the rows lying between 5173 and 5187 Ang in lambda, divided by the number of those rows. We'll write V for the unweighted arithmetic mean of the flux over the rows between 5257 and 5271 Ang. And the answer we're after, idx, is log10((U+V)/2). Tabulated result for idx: 1.44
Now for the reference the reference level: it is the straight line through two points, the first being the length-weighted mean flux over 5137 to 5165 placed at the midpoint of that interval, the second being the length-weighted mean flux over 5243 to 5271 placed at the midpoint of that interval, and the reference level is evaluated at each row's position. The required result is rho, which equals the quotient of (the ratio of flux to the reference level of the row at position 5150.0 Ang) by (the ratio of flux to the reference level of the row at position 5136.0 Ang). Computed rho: 1.05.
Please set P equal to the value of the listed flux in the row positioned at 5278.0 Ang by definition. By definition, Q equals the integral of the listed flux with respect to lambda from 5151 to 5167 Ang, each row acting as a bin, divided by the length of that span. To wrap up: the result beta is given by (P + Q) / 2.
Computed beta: 27.0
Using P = 24.15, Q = 29.8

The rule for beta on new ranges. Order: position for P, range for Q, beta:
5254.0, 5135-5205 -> 28.2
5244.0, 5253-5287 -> 26.5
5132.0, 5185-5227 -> 29.4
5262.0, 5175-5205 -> 27.7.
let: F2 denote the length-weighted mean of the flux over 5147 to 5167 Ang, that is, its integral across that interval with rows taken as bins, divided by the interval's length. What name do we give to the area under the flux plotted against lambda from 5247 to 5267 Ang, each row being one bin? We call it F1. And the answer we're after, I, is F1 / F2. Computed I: 18.5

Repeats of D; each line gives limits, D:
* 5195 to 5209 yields 30.5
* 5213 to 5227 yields 28.6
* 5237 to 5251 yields 27.1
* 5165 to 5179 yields 28.3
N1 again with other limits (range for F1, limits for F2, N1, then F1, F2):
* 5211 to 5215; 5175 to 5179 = 783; 29.0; 27.0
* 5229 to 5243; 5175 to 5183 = 778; 27.9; 27.9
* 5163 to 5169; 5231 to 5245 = 804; 29.4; 27.4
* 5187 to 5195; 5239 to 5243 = 760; 29.5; 25.7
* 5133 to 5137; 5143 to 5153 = 835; 28.8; 29.0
